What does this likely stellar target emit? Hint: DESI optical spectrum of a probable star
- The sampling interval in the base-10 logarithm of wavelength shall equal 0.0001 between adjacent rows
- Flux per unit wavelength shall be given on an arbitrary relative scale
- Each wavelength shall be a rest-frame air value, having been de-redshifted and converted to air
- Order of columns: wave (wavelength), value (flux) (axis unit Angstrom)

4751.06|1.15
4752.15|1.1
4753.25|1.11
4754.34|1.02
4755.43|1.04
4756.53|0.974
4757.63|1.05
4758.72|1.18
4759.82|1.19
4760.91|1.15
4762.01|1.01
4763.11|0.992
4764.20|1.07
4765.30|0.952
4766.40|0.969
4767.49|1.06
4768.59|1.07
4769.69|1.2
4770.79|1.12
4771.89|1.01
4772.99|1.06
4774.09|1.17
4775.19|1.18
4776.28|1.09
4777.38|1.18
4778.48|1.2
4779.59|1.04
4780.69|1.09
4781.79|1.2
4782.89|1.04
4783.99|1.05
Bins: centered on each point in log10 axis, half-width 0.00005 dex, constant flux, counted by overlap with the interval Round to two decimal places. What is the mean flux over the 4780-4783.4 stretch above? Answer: 1.11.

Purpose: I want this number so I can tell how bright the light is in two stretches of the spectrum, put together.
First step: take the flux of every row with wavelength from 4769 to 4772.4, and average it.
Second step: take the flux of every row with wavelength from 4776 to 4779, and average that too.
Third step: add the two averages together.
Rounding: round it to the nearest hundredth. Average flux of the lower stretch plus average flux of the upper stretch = 2.27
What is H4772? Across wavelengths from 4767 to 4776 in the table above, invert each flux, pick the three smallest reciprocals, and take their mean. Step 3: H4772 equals 0.845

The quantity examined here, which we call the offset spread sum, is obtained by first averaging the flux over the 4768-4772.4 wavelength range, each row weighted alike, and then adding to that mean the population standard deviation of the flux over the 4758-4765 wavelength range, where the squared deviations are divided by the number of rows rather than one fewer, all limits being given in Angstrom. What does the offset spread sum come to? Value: 1.18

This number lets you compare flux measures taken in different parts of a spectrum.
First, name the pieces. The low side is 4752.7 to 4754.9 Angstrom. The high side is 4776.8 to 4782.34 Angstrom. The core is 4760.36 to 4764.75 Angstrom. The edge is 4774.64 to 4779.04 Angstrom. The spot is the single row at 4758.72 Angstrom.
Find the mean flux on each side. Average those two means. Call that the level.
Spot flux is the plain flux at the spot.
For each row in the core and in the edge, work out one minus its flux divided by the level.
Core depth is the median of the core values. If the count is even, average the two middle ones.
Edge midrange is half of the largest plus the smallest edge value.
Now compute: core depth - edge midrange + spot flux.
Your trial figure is 1.28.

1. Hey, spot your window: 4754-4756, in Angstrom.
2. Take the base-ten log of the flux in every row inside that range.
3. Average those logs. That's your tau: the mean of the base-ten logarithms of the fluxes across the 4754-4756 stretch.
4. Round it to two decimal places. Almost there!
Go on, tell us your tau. 0.01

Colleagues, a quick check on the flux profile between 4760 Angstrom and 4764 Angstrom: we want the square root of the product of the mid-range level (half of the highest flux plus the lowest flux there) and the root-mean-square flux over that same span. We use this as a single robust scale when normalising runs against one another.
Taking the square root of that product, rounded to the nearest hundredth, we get 1.06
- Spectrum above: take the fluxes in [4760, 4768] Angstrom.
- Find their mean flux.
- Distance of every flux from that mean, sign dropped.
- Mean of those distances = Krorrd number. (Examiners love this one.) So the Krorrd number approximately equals 0.055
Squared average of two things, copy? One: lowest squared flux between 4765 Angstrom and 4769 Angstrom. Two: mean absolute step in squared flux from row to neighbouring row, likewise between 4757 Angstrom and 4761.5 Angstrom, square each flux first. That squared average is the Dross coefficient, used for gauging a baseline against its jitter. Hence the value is 0.27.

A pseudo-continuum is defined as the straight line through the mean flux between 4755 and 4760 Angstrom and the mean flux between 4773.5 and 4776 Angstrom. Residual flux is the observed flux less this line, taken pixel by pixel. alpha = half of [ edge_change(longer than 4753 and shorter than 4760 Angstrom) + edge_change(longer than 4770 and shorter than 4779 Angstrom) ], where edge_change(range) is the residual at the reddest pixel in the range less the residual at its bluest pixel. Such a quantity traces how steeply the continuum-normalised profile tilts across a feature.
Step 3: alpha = 0.043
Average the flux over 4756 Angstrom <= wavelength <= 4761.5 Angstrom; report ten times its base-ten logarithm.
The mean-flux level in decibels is 0.45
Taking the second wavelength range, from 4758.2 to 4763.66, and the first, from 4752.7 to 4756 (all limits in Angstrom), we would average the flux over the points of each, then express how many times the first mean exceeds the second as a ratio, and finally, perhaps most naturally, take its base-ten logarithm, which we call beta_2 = -0.019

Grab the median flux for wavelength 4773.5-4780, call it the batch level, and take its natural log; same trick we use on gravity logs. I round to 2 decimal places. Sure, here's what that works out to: 0.16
